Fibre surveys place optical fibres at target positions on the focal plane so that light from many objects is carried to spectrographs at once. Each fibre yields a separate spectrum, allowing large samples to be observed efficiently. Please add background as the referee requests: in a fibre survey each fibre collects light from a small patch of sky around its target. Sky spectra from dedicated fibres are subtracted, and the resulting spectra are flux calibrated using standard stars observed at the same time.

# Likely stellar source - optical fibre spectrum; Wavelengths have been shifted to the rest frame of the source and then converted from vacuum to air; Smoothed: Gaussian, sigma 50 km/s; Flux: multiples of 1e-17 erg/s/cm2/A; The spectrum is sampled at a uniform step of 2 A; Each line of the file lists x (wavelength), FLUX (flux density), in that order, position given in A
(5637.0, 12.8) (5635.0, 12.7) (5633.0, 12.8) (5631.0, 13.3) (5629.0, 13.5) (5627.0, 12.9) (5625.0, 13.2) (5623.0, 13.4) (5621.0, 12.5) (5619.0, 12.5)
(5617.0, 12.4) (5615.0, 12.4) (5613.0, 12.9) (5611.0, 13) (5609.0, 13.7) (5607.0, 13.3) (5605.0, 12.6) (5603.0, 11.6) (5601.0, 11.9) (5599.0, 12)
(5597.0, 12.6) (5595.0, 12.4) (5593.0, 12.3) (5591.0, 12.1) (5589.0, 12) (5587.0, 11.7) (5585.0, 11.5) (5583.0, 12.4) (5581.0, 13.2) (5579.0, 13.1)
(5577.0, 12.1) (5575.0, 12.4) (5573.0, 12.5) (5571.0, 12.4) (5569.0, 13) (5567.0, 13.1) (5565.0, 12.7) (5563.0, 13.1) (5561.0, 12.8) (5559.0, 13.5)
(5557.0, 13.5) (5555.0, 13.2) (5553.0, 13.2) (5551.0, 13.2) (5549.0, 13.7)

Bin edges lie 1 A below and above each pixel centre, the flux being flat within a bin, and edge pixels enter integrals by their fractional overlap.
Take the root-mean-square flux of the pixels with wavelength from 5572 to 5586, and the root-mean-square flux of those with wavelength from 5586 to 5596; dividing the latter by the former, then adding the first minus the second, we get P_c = 1.34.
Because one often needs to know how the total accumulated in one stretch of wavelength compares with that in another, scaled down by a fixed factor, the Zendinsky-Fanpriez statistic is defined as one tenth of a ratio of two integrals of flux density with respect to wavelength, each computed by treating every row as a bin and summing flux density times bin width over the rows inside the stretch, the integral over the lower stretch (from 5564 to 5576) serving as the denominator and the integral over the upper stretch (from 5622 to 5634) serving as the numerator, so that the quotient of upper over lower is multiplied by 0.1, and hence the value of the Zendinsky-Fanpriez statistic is 0.104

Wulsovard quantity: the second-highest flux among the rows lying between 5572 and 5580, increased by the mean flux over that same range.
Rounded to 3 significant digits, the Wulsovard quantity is 25.0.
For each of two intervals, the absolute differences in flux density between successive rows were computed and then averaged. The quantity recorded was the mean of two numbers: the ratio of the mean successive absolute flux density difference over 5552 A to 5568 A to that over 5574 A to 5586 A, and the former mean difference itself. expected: 0.39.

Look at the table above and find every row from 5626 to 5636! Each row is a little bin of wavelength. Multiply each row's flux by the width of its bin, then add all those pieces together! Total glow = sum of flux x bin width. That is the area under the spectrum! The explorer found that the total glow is 130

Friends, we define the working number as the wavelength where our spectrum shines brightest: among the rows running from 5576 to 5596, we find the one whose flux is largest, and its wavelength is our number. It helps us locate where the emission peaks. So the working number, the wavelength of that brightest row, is 5581.0 A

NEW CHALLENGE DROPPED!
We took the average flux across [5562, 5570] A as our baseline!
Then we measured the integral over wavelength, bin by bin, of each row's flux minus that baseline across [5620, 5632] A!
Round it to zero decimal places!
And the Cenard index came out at 2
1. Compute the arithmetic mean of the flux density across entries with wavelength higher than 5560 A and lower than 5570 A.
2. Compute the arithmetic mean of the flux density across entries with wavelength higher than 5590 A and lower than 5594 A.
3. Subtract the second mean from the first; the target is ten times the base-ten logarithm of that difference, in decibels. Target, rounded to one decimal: -1.3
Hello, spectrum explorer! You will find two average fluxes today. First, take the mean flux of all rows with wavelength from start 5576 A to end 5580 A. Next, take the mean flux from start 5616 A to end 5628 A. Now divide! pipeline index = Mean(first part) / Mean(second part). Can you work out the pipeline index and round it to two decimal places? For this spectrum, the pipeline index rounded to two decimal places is 0.98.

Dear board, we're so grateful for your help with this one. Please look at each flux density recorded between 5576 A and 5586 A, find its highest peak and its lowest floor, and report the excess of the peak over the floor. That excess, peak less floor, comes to 1.70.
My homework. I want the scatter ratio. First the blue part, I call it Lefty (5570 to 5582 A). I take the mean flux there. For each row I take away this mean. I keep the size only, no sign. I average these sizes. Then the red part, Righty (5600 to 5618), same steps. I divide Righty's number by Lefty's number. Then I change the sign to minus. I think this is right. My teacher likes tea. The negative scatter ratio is -1.5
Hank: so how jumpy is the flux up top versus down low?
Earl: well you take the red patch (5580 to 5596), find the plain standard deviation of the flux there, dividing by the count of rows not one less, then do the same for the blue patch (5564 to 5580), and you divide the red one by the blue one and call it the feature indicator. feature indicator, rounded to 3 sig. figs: 1.39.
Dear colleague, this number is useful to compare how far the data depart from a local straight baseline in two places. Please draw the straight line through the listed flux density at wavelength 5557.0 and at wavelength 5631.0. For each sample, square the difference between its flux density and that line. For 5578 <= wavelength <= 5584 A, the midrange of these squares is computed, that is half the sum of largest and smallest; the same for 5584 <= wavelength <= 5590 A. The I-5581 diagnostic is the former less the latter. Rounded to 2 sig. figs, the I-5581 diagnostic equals -2.3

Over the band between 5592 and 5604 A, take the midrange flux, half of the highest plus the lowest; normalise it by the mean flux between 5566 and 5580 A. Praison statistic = 0.96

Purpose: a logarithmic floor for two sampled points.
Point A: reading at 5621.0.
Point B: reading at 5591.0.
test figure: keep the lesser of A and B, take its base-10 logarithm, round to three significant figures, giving 1.08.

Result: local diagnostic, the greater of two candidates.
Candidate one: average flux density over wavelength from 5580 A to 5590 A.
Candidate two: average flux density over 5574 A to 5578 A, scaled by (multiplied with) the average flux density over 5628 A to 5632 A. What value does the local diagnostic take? 164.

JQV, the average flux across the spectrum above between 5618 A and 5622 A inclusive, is 12.5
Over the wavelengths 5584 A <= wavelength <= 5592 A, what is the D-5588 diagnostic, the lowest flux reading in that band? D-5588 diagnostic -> 11.5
